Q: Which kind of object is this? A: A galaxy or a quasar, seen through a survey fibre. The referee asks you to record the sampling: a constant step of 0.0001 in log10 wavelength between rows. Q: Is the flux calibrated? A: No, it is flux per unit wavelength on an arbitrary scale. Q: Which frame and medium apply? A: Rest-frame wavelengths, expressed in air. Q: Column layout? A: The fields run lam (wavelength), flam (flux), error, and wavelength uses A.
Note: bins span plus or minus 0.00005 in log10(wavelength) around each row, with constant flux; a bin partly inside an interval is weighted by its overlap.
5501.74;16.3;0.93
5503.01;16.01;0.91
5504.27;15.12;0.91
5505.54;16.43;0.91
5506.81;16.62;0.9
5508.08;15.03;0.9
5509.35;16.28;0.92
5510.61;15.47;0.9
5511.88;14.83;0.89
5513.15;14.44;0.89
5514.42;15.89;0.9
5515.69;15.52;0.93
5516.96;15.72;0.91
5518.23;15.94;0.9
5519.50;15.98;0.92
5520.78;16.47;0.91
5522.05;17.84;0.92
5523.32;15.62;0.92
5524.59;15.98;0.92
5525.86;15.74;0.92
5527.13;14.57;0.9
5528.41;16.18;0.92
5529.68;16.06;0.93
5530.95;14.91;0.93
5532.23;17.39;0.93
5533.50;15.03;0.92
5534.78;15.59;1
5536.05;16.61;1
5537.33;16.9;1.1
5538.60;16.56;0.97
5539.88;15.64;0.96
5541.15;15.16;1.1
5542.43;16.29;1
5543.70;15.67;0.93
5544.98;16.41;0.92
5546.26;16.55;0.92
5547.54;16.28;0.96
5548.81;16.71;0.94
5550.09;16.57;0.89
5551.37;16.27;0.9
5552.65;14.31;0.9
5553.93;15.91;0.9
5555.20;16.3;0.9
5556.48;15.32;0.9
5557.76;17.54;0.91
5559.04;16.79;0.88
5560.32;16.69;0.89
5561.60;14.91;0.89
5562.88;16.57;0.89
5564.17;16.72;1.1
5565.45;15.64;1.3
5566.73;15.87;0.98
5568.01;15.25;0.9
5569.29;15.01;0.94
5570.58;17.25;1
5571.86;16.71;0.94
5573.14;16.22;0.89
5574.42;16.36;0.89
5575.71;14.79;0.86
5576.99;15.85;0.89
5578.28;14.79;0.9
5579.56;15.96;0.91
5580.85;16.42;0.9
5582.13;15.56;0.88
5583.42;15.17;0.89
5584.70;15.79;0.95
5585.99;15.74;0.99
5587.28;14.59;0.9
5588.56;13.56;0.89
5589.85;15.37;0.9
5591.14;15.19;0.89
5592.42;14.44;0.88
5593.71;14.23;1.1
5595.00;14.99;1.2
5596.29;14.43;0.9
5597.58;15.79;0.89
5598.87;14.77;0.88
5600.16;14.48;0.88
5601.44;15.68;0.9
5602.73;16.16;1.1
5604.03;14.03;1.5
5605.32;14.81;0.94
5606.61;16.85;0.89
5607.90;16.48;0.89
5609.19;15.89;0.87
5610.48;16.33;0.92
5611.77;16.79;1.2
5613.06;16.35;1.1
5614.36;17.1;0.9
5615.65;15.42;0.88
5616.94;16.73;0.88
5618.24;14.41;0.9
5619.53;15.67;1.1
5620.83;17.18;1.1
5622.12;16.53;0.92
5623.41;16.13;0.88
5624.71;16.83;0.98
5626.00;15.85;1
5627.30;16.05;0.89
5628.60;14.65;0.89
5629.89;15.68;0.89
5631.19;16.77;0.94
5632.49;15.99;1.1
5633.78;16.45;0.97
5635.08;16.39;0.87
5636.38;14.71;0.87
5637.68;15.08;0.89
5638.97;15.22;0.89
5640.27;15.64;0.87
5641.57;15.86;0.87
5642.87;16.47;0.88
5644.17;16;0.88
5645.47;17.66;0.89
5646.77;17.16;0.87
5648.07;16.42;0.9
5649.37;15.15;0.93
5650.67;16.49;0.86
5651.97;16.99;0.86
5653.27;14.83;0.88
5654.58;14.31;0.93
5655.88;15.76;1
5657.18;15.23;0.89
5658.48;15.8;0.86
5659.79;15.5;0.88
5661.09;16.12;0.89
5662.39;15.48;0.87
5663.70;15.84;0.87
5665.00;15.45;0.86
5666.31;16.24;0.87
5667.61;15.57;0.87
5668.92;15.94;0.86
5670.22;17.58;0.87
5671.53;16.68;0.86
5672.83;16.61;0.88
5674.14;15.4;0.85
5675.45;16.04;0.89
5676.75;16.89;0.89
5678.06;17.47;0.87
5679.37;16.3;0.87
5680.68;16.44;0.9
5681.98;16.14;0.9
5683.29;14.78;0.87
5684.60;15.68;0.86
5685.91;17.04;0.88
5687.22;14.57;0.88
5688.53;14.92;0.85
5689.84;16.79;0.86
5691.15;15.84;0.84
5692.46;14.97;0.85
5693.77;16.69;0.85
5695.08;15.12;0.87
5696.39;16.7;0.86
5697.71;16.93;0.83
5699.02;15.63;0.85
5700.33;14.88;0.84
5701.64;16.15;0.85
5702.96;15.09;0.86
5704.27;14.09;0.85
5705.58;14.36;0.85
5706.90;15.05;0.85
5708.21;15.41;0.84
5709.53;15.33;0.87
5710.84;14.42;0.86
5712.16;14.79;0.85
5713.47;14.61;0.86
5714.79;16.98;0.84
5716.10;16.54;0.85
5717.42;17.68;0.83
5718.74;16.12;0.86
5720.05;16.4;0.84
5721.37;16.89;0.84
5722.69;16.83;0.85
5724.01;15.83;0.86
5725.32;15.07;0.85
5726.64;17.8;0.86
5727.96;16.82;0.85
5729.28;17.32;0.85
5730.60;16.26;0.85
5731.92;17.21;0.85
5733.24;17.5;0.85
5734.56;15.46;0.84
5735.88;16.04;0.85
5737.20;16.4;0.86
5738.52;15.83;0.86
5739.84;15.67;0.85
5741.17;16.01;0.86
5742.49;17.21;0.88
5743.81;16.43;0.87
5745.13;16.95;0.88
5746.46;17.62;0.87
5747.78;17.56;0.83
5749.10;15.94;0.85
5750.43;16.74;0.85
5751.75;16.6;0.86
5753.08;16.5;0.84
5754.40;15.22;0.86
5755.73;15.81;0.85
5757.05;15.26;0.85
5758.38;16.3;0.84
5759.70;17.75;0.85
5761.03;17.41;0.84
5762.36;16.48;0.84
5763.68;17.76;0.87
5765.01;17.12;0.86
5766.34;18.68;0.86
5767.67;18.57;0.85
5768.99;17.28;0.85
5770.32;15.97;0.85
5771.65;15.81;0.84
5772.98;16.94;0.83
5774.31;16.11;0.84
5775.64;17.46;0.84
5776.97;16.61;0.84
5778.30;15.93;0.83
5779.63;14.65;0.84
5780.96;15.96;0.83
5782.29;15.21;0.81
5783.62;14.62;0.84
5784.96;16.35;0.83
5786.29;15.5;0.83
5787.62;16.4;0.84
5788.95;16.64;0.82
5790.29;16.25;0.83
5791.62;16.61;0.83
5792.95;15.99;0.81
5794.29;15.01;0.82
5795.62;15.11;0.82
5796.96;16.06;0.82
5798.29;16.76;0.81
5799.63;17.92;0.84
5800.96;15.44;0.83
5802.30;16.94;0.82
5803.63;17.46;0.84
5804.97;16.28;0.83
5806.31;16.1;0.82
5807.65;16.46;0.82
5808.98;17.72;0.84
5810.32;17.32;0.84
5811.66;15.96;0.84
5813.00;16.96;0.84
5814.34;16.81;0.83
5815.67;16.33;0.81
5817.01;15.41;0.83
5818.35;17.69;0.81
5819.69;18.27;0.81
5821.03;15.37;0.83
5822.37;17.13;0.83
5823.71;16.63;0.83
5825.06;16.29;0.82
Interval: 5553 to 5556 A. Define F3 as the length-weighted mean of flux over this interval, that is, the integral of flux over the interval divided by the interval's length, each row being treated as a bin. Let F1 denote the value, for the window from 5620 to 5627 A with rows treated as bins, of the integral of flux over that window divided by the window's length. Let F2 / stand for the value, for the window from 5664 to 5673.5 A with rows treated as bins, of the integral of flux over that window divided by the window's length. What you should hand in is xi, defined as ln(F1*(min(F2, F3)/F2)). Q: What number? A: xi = 2.78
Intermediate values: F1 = 16.5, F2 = 16.3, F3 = 15.9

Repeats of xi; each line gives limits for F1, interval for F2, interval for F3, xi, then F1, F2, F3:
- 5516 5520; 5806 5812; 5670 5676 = 2.74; 15.9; 16.8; 16.4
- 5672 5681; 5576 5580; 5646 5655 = 2.80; 16.5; 15.5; 16.0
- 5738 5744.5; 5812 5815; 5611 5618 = 2.76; 16.2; 16.8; 16.3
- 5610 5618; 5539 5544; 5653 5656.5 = 2.74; 16.3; 15.7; 14.9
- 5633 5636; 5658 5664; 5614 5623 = 2.79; 16.3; 15.7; 16.1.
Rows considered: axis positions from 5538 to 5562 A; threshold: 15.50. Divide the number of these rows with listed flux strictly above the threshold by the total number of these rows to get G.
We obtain 0.79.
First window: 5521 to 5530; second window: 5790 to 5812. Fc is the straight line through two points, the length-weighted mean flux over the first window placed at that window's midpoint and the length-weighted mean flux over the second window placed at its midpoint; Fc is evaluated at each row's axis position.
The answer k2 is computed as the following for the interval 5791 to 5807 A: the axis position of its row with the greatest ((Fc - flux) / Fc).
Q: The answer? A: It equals 5794.29 A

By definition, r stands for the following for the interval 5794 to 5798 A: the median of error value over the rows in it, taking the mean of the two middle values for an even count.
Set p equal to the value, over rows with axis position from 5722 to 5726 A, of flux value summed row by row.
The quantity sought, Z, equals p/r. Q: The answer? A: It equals 58.2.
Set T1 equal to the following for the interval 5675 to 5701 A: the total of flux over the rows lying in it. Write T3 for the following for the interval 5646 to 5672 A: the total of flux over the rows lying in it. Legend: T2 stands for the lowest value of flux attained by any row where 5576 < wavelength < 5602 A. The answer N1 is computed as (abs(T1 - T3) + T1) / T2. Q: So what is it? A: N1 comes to 23.7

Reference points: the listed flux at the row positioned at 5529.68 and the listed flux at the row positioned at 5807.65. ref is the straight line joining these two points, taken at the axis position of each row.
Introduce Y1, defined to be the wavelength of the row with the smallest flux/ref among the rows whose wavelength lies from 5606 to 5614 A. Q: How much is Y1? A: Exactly 5609.19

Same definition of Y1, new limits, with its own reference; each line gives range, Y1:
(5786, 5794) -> 5786.29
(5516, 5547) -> 5527.13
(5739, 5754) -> 5739.84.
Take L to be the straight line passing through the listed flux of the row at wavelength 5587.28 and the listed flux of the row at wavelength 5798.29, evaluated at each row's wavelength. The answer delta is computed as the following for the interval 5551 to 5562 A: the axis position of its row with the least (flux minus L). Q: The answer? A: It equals 5552.65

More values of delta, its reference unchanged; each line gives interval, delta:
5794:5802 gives 5794.29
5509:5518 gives 5513.15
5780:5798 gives 5783.62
